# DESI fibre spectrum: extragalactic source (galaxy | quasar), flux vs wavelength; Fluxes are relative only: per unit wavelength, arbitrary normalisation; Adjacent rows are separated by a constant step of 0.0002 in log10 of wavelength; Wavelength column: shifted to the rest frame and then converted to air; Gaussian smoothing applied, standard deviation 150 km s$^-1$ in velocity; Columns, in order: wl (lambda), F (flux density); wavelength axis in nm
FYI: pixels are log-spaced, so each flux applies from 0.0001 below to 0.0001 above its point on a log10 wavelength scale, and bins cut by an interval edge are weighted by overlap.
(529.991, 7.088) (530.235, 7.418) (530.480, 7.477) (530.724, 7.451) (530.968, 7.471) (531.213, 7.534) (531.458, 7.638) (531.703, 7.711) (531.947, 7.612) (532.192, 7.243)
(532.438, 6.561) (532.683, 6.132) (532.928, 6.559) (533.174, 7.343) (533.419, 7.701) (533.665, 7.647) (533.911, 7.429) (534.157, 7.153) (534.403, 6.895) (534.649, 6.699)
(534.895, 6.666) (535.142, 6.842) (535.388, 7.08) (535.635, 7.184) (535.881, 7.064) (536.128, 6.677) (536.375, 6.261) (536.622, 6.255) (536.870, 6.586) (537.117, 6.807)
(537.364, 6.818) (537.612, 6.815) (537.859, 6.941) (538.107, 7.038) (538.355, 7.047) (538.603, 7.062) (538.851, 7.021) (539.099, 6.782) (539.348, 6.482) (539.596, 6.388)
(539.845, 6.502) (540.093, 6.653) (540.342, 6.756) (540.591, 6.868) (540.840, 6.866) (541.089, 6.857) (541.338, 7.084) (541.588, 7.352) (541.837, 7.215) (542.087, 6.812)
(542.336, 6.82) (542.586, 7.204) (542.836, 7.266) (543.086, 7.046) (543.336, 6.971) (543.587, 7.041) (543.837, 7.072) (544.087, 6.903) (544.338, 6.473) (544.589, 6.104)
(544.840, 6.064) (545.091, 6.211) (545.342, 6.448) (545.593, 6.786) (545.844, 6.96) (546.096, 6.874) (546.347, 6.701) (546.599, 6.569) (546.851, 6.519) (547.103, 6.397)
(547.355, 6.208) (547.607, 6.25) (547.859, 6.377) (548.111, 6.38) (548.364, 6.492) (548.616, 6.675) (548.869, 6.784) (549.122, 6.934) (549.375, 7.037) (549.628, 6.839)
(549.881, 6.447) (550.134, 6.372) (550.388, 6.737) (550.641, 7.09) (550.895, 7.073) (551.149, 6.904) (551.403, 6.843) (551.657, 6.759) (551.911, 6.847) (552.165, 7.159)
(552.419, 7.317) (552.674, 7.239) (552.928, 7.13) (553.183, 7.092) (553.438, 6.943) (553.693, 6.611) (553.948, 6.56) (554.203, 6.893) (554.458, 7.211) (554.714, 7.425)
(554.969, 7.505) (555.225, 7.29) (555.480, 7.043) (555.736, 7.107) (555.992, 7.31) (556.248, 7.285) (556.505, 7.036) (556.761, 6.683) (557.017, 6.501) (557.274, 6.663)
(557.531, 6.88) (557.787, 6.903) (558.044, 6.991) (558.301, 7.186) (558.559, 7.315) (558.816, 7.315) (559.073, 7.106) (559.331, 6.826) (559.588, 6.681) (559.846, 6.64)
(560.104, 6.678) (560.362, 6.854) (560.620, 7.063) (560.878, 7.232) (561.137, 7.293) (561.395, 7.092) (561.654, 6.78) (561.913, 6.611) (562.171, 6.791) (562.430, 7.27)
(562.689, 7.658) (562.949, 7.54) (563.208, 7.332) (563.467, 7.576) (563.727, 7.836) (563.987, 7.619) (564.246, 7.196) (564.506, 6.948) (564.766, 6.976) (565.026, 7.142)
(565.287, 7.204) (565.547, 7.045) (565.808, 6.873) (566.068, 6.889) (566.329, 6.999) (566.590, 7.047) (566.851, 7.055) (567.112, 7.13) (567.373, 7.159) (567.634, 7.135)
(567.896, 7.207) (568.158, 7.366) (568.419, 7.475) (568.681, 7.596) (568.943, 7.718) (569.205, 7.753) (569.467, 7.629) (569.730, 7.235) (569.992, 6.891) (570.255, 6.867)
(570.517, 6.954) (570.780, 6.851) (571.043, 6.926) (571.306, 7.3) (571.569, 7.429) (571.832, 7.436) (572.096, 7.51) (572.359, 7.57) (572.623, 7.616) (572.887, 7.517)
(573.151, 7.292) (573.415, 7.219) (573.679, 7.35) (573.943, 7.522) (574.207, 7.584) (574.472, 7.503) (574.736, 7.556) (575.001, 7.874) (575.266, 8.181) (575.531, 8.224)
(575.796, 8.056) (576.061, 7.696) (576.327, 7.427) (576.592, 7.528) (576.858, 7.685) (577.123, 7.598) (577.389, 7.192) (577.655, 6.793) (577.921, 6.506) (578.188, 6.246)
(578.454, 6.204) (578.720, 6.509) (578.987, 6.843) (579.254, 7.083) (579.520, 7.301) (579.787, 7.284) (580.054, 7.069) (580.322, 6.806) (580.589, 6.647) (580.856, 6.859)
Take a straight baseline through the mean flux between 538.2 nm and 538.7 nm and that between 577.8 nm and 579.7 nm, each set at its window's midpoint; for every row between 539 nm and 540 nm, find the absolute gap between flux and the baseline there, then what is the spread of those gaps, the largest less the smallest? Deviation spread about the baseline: 0.39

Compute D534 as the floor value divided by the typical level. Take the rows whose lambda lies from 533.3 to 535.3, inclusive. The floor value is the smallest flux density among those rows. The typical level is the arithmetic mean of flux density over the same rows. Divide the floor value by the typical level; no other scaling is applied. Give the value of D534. 0.935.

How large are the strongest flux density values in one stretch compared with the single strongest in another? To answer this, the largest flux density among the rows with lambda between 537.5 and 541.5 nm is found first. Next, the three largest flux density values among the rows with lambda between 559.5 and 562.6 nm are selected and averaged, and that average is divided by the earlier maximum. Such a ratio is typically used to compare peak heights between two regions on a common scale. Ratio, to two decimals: 1.03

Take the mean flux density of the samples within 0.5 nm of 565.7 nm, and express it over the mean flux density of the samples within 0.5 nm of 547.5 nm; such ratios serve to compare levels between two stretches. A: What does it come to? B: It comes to 1.11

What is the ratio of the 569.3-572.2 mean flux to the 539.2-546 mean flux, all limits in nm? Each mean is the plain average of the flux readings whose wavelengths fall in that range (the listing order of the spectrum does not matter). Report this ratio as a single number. 1.06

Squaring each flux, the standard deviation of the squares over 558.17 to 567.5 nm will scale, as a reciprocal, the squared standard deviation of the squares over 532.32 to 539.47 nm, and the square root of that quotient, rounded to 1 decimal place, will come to 2.5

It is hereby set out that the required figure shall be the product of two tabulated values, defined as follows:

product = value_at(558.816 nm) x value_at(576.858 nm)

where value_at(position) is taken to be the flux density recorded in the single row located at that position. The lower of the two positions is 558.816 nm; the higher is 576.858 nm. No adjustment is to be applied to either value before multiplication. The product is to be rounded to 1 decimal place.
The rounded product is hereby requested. 56.2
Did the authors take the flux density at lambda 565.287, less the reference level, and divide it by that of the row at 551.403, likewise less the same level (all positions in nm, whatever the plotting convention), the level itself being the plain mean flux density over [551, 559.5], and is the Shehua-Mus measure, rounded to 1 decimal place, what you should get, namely -1.0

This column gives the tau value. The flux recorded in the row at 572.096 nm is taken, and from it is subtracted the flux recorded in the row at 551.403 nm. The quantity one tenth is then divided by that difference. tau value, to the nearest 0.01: 0.15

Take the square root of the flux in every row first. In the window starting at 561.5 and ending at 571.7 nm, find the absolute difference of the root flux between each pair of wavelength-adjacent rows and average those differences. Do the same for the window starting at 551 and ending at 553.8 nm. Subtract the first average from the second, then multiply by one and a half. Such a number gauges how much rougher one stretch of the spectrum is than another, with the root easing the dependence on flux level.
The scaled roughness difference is -0.005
